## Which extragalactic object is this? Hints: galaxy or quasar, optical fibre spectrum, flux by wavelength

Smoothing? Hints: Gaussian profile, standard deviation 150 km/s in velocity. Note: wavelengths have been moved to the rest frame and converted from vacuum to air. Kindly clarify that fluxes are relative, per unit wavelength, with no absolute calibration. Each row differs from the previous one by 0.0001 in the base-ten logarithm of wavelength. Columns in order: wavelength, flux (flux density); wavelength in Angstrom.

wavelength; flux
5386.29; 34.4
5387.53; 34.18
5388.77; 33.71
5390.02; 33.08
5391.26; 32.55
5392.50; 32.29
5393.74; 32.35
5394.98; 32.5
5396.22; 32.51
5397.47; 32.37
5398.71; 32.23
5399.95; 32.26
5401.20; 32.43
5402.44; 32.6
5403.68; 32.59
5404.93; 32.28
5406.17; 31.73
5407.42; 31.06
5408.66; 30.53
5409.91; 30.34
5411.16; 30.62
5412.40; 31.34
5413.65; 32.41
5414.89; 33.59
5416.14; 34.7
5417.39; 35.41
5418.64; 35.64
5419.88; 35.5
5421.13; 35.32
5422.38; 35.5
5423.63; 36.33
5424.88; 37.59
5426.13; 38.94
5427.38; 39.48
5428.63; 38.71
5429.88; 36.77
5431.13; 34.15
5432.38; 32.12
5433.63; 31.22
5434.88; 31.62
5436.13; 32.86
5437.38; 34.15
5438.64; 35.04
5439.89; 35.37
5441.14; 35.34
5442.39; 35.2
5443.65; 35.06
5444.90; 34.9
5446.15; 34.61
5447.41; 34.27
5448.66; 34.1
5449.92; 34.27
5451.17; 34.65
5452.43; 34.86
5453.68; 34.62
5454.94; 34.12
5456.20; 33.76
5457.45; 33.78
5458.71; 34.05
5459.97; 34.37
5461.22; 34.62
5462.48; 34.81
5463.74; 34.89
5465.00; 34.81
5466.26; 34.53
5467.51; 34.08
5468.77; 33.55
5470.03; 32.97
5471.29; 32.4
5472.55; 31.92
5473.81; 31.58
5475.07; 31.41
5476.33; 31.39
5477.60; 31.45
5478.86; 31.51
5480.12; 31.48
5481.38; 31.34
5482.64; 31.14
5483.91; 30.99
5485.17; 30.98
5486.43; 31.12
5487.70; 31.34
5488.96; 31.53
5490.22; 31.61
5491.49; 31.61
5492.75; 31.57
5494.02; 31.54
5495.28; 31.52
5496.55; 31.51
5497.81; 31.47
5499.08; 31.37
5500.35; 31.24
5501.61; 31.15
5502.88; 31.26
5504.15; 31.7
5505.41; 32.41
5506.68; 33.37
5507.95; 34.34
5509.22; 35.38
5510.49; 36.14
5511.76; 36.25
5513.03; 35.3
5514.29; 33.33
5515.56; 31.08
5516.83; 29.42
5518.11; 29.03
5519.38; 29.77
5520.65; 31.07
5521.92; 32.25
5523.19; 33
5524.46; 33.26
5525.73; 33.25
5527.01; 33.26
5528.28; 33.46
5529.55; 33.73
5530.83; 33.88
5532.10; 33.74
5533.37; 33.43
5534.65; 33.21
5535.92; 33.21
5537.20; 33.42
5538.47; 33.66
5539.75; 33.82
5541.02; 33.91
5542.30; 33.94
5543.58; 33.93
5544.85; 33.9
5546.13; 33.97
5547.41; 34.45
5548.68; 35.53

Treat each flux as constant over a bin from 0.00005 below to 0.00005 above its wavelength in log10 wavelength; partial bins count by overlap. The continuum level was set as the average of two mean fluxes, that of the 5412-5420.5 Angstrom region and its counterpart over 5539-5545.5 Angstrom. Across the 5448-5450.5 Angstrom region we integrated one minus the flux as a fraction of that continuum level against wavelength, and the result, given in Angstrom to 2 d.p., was -0.01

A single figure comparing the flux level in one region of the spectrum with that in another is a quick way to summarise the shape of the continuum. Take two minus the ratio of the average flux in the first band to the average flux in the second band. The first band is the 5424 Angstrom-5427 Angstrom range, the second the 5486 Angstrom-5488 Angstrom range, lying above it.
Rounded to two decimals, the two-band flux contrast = 0.77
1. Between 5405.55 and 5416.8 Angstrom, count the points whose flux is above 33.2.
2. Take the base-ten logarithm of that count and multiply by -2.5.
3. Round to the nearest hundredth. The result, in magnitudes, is -0.75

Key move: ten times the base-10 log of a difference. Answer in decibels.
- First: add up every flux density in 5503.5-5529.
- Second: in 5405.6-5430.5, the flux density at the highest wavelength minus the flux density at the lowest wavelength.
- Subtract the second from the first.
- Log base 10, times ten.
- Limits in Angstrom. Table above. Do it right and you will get 28.1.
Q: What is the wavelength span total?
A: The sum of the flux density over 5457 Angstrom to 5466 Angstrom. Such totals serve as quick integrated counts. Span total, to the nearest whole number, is 241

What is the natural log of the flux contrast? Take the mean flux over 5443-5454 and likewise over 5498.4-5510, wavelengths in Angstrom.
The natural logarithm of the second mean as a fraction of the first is -0.063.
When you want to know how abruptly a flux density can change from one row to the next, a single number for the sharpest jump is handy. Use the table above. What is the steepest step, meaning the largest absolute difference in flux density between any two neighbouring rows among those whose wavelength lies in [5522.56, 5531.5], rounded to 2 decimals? 0.27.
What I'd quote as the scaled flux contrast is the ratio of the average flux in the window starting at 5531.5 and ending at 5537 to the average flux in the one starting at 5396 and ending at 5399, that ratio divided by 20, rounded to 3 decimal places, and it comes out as 0.052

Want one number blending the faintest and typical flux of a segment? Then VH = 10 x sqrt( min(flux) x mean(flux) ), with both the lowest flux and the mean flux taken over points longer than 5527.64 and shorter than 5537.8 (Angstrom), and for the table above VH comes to 334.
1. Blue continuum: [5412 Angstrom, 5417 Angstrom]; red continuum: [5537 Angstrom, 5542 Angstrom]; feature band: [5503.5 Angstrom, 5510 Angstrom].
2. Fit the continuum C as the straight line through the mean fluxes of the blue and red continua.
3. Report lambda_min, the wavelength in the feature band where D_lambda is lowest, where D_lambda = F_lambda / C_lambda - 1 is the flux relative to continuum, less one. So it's 5504.15 Angstrom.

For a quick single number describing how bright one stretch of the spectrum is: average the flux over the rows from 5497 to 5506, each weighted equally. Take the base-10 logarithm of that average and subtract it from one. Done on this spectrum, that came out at -0.499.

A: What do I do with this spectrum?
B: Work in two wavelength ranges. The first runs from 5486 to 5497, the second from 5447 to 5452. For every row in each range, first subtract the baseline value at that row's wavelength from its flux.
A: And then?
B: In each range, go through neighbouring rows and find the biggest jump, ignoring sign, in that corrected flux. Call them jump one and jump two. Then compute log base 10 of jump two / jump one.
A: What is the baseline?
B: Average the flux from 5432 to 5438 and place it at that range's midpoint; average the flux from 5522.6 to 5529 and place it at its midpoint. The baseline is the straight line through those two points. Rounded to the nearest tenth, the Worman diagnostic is 0.2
